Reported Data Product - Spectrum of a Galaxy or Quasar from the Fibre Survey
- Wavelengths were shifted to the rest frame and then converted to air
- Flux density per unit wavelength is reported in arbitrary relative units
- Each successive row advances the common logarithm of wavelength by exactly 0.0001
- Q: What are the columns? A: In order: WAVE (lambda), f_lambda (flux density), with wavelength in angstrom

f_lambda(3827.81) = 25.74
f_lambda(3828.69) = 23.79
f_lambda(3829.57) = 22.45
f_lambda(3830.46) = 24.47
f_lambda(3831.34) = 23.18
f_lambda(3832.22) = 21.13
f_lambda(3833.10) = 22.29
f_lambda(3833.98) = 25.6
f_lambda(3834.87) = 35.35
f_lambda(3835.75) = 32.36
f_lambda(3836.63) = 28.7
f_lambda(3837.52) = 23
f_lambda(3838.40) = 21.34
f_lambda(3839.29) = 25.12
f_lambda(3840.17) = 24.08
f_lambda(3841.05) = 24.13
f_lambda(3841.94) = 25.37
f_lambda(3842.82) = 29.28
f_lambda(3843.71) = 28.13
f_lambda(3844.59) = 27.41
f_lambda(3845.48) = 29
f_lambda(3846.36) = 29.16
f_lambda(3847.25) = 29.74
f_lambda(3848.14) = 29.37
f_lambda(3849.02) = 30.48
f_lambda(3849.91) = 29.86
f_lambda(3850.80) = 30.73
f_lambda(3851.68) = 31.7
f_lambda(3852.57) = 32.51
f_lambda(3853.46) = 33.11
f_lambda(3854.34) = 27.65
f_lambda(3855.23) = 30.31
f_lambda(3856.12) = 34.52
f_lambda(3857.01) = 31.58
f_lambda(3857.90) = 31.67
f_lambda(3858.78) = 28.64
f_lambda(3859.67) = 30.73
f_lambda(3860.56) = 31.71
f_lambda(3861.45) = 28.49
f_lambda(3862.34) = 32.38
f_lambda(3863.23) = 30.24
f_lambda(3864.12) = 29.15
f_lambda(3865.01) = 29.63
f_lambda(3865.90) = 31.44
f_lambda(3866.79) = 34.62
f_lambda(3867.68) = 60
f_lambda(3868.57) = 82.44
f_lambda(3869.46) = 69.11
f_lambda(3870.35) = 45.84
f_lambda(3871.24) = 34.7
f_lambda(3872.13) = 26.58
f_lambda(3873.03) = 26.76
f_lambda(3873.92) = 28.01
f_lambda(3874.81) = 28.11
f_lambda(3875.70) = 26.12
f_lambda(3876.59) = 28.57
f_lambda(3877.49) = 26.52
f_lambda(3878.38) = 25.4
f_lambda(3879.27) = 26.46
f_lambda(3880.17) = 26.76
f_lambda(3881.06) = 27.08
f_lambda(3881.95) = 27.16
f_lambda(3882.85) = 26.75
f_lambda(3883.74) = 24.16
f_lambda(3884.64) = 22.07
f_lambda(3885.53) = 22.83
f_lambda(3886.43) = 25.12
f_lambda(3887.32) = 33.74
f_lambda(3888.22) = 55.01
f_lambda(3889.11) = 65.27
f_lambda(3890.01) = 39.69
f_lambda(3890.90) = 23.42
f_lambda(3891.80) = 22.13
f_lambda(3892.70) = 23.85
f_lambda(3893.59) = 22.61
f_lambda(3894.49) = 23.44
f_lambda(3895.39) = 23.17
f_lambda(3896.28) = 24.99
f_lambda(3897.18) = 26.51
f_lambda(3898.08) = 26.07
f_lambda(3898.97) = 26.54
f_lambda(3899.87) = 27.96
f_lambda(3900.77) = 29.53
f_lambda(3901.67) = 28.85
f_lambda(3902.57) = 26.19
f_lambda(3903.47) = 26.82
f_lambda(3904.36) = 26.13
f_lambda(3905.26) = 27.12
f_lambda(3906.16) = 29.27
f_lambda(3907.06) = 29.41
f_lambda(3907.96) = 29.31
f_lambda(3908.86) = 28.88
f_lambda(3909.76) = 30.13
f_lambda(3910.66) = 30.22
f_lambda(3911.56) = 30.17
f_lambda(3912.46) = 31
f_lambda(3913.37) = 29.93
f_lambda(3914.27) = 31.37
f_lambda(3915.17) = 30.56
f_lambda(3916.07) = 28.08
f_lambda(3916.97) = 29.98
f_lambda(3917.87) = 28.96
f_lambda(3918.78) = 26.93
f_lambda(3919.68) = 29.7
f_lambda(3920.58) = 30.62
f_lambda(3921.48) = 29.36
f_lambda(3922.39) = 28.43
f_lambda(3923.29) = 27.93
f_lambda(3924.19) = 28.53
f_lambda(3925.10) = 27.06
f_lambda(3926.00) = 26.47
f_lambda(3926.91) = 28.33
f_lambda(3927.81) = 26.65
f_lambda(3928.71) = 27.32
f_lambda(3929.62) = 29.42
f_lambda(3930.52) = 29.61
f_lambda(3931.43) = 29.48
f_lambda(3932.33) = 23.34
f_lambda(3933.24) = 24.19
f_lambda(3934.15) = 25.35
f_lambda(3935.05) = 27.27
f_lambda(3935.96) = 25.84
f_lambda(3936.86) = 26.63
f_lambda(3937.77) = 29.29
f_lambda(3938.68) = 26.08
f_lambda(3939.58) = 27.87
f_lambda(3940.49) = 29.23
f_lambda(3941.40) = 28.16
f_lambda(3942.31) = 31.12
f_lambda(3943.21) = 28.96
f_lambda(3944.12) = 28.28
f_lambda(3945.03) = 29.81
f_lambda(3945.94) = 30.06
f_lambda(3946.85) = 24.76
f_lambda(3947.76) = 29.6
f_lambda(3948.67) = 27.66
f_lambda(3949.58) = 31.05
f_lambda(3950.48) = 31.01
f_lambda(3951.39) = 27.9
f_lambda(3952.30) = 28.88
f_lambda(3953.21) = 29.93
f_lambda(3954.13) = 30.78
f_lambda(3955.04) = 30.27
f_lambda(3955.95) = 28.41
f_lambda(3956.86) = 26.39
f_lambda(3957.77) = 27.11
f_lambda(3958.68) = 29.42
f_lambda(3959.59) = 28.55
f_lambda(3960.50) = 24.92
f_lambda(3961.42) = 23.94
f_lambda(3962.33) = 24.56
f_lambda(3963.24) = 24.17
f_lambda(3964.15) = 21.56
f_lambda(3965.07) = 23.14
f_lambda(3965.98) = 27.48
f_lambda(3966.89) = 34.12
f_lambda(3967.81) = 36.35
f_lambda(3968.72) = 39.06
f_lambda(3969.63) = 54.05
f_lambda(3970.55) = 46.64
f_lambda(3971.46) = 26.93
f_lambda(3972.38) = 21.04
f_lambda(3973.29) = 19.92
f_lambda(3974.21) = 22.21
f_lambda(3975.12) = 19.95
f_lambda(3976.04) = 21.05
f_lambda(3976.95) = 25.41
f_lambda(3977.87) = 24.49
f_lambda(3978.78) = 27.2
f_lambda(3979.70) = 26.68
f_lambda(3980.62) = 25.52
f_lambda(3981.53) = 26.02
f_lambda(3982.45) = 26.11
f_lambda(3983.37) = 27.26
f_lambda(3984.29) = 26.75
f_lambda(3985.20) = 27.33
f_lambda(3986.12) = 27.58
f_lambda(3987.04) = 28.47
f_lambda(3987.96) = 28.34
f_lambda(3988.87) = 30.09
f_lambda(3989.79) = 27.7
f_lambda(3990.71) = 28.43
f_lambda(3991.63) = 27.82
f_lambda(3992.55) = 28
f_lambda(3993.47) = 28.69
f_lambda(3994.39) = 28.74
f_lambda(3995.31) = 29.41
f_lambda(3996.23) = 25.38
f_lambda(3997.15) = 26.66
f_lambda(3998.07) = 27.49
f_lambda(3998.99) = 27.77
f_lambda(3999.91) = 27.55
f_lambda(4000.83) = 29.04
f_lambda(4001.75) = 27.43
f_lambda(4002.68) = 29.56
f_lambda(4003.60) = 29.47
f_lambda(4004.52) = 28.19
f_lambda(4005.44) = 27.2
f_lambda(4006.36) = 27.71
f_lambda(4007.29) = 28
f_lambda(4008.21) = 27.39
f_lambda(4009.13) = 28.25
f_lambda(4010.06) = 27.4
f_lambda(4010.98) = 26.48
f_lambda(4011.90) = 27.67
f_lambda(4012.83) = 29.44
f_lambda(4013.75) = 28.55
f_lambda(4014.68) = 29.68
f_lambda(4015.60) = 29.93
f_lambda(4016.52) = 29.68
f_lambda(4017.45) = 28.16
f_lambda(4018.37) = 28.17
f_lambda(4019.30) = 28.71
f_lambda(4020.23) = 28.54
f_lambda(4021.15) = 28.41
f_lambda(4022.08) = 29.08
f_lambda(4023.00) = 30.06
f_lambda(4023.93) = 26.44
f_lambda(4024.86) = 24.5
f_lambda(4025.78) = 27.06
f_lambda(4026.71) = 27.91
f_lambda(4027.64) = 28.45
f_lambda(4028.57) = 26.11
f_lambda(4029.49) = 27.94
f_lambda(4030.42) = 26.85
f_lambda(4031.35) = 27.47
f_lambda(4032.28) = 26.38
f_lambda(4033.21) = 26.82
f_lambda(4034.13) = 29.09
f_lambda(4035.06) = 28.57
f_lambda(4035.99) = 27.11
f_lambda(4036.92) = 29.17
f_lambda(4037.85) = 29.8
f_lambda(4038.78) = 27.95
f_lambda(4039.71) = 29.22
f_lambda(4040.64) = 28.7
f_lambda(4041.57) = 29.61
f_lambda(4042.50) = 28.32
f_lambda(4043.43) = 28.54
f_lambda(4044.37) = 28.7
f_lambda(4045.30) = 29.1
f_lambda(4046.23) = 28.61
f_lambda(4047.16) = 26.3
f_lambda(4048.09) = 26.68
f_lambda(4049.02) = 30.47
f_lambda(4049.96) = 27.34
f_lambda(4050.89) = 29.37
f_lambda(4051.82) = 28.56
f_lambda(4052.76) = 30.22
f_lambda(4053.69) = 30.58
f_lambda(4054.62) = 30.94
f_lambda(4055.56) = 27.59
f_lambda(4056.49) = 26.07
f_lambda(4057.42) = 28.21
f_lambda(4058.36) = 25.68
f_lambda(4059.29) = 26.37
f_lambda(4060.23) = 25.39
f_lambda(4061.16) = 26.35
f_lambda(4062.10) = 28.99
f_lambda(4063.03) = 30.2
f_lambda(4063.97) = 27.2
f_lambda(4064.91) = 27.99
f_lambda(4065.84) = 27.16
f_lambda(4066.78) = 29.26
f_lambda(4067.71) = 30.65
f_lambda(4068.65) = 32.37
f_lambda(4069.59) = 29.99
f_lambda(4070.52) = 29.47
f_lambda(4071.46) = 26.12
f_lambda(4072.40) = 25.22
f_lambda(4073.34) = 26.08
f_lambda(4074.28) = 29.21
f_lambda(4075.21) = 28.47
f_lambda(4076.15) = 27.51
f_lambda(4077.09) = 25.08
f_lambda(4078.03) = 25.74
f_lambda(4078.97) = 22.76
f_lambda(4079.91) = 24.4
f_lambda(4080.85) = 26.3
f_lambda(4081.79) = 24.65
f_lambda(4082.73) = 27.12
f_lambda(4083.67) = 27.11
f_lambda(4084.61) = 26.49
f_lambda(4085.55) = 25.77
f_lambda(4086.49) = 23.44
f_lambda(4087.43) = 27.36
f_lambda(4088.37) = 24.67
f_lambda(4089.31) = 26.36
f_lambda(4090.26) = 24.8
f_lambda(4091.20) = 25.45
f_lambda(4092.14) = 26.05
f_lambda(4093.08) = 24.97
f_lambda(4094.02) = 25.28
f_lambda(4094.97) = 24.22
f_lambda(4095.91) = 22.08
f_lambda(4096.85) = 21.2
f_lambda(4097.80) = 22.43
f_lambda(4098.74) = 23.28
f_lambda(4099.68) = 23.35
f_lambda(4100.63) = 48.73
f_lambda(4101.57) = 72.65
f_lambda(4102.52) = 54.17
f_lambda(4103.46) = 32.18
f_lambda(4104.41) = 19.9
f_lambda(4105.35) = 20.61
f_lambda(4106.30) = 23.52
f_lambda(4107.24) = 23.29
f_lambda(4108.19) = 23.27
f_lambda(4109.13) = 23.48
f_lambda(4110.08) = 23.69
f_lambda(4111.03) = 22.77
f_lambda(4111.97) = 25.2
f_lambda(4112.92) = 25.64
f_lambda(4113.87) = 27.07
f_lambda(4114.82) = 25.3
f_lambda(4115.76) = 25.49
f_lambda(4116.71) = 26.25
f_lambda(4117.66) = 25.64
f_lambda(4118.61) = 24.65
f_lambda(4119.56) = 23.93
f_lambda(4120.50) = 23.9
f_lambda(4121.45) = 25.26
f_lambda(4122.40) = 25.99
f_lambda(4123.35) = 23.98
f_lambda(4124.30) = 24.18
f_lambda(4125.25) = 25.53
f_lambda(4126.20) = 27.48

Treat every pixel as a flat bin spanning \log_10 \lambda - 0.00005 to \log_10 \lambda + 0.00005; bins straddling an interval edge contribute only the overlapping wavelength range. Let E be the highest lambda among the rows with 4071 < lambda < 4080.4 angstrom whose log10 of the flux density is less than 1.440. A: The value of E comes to 4079.91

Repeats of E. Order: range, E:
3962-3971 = 3965.98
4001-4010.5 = 4010.06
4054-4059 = 4058.36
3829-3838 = 3837.52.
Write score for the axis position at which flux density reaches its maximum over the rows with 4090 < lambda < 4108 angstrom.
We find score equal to 4101.57 angstrom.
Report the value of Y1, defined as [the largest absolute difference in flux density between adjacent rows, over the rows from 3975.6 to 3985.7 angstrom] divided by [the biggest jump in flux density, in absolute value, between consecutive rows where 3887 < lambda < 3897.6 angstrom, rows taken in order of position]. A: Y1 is 0.2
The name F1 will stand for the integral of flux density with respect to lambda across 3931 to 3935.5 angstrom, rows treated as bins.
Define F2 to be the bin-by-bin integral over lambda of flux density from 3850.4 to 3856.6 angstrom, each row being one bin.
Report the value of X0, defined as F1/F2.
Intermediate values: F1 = 117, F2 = 195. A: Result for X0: 0.6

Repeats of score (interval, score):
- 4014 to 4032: 4023.00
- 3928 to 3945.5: 3942.31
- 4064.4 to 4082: 4068.65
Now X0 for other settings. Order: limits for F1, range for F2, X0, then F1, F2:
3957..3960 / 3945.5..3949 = 0.9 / 85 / 98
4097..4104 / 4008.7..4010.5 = 5.4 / 269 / 50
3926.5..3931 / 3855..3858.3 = 1.2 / 127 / 106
